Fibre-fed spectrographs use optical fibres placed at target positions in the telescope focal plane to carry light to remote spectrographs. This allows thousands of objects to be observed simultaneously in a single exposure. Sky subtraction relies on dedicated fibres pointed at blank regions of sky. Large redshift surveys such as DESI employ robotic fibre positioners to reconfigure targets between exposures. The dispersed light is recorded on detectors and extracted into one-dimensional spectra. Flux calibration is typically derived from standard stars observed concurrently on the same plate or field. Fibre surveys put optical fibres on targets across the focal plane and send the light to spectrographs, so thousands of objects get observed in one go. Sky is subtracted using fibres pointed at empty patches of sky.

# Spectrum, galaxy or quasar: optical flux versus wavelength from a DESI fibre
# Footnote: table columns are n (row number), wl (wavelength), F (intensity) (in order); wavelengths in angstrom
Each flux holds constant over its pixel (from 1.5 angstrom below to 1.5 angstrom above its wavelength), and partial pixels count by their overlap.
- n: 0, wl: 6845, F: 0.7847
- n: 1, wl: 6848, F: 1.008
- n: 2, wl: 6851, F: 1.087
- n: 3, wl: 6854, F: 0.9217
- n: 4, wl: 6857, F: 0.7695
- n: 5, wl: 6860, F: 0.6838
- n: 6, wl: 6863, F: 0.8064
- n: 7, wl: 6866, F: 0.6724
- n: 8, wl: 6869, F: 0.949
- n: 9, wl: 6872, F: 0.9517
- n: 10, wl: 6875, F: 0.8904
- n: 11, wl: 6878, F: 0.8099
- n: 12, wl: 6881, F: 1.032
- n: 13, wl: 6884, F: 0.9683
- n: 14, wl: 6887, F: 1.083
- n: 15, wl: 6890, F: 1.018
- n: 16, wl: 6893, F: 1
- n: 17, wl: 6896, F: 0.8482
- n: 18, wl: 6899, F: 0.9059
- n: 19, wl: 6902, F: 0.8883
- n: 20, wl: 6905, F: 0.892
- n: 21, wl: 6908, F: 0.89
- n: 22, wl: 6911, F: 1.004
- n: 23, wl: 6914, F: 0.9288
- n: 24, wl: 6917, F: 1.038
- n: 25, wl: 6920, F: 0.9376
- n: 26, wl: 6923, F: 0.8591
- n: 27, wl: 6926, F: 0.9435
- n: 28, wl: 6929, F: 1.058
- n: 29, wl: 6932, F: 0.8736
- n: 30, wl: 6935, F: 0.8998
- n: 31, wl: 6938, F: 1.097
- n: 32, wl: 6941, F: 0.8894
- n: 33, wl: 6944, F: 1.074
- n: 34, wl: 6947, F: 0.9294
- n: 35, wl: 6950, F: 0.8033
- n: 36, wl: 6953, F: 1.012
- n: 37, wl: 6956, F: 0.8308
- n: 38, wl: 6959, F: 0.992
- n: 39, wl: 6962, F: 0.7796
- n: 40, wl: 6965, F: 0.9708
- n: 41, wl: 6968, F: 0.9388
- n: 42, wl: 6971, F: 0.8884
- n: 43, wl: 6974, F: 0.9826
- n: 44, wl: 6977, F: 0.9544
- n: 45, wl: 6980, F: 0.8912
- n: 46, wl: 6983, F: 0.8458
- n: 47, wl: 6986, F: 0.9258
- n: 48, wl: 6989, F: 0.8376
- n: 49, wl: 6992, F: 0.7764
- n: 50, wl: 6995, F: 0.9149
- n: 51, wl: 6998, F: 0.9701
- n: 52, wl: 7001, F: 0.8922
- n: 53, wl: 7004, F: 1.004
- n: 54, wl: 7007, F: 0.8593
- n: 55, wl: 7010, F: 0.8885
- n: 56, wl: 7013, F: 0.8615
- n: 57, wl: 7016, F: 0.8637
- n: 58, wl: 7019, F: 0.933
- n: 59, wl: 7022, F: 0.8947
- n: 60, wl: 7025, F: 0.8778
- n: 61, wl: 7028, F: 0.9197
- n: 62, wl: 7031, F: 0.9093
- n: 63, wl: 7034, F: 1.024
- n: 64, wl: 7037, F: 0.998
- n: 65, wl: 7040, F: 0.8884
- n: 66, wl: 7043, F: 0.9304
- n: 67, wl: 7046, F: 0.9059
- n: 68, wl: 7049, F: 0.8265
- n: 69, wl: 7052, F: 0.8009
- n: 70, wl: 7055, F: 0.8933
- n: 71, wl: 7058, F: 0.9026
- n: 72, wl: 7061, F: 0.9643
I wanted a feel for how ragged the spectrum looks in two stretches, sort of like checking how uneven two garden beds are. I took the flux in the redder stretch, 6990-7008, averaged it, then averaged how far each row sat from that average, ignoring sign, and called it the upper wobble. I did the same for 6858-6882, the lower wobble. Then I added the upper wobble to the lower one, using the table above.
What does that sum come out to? 0.17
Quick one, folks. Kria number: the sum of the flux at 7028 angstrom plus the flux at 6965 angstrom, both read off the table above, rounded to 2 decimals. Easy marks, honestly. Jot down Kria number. 1.89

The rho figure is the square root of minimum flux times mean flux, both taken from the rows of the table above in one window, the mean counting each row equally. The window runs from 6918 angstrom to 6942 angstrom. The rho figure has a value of 0.90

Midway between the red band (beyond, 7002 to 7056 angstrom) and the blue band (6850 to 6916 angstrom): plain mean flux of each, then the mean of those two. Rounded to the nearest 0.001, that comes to 0.907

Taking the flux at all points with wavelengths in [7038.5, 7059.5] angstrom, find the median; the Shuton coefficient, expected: 0.893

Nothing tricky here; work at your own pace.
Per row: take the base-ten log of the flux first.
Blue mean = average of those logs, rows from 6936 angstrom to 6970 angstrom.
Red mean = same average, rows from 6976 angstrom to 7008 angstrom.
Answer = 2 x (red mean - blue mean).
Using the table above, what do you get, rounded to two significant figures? -0.035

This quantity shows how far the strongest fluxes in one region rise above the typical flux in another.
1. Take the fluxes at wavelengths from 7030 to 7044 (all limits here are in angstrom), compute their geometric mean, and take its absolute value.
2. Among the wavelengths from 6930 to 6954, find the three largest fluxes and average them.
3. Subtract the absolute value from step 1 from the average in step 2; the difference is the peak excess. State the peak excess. 0.11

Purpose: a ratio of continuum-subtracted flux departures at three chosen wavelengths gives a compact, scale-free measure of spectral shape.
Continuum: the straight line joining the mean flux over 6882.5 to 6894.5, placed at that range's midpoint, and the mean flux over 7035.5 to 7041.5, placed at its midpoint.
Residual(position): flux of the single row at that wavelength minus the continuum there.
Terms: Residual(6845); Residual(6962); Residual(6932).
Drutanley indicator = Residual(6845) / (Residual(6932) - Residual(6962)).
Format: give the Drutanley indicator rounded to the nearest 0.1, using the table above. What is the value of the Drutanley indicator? -3.2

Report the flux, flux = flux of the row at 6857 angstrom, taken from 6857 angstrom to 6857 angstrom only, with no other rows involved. 0.7695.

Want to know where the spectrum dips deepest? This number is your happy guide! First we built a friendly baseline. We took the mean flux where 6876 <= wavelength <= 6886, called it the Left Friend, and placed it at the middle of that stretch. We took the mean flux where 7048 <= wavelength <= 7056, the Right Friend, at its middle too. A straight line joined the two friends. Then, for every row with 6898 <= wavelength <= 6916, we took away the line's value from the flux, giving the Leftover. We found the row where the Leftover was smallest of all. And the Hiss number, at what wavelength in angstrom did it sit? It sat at 6902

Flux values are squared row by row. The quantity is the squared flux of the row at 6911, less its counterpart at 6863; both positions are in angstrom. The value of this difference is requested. 0.4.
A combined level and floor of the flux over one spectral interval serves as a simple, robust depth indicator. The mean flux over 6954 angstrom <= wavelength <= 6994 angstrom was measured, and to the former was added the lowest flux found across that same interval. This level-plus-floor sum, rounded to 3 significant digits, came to 1.67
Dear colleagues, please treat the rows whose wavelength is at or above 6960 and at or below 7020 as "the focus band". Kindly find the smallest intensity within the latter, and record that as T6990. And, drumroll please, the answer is 0.7764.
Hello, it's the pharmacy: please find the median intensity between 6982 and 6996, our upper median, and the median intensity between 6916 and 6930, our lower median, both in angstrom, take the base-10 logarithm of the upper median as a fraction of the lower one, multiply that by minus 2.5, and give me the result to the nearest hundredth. 0.12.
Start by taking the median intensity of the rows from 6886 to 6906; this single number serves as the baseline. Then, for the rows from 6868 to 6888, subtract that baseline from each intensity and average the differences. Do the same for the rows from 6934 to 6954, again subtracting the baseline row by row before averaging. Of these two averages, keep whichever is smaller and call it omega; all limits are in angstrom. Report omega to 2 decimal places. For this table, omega 0.05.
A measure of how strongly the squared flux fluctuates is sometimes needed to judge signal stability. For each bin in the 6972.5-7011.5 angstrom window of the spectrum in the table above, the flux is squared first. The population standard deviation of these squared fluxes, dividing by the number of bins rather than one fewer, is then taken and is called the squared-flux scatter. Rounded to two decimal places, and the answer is 0.11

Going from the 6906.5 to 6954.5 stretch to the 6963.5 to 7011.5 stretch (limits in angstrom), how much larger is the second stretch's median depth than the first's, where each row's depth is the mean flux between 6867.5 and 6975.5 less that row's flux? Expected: 0.030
